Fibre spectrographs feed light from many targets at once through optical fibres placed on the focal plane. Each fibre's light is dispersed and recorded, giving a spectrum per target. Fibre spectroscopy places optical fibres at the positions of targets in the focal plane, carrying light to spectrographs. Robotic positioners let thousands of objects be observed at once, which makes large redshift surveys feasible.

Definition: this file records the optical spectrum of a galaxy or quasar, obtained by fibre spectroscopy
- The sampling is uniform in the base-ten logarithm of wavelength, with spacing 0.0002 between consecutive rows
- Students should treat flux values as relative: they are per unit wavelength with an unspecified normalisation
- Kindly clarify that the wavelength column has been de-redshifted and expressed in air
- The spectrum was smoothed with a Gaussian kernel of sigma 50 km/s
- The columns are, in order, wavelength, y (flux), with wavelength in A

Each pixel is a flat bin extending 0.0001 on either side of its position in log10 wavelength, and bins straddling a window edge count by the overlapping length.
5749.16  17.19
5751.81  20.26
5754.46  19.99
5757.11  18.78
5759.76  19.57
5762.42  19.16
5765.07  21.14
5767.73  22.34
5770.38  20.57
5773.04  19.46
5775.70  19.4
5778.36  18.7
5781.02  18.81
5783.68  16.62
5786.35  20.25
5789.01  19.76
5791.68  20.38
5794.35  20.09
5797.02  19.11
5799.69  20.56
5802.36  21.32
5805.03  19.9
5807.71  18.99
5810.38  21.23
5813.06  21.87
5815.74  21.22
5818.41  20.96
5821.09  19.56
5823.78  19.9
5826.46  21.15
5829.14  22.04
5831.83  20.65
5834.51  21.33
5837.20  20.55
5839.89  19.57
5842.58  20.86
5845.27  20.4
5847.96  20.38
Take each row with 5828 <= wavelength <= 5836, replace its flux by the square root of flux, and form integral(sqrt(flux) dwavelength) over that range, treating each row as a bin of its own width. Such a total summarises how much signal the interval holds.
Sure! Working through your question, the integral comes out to 37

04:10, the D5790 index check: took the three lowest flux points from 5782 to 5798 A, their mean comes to 18.5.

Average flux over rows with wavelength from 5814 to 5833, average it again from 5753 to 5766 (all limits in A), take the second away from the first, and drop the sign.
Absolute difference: 1.1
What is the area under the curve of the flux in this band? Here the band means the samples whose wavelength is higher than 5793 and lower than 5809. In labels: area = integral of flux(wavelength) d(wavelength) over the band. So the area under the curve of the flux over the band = 320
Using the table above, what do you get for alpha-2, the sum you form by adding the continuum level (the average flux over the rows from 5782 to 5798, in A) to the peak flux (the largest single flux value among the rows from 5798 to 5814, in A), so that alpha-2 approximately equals 41.2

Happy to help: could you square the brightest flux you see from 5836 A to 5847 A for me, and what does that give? 435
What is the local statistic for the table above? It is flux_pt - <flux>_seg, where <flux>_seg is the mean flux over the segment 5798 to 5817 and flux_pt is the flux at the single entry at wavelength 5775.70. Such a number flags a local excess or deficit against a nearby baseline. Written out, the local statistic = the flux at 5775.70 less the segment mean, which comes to -1.3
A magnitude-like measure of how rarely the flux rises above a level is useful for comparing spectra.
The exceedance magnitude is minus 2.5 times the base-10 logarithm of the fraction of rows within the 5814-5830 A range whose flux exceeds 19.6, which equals 0.20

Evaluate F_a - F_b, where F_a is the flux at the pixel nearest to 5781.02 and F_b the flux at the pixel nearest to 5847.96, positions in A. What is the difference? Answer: -1.57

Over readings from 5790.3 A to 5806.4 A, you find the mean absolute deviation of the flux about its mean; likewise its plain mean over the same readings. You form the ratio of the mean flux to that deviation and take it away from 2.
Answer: -36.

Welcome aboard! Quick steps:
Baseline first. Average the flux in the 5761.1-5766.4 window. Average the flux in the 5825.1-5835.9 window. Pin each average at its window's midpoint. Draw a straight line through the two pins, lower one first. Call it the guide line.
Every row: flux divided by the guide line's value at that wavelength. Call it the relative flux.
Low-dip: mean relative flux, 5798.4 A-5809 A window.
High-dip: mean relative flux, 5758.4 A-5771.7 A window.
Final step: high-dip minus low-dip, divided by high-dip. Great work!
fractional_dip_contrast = 0.05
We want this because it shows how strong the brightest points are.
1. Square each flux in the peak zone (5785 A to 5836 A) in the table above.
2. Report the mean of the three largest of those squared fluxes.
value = 473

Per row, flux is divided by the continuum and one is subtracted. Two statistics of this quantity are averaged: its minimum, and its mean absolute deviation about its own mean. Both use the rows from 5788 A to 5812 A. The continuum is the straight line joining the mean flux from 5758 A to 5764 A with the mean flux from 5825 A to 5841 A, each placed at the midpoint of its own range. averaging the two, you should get -0.018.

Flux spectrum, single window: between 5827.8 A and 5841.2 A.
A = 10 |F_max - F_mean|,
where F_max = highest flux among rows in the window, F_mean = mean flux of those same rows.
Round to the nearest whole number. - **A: 12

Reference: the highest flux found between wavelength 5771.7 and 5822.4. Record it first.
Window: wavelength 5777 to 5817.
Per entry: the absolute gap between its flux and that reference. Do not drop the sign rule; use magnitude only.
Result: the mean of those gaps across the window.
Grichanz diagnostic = 1.95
